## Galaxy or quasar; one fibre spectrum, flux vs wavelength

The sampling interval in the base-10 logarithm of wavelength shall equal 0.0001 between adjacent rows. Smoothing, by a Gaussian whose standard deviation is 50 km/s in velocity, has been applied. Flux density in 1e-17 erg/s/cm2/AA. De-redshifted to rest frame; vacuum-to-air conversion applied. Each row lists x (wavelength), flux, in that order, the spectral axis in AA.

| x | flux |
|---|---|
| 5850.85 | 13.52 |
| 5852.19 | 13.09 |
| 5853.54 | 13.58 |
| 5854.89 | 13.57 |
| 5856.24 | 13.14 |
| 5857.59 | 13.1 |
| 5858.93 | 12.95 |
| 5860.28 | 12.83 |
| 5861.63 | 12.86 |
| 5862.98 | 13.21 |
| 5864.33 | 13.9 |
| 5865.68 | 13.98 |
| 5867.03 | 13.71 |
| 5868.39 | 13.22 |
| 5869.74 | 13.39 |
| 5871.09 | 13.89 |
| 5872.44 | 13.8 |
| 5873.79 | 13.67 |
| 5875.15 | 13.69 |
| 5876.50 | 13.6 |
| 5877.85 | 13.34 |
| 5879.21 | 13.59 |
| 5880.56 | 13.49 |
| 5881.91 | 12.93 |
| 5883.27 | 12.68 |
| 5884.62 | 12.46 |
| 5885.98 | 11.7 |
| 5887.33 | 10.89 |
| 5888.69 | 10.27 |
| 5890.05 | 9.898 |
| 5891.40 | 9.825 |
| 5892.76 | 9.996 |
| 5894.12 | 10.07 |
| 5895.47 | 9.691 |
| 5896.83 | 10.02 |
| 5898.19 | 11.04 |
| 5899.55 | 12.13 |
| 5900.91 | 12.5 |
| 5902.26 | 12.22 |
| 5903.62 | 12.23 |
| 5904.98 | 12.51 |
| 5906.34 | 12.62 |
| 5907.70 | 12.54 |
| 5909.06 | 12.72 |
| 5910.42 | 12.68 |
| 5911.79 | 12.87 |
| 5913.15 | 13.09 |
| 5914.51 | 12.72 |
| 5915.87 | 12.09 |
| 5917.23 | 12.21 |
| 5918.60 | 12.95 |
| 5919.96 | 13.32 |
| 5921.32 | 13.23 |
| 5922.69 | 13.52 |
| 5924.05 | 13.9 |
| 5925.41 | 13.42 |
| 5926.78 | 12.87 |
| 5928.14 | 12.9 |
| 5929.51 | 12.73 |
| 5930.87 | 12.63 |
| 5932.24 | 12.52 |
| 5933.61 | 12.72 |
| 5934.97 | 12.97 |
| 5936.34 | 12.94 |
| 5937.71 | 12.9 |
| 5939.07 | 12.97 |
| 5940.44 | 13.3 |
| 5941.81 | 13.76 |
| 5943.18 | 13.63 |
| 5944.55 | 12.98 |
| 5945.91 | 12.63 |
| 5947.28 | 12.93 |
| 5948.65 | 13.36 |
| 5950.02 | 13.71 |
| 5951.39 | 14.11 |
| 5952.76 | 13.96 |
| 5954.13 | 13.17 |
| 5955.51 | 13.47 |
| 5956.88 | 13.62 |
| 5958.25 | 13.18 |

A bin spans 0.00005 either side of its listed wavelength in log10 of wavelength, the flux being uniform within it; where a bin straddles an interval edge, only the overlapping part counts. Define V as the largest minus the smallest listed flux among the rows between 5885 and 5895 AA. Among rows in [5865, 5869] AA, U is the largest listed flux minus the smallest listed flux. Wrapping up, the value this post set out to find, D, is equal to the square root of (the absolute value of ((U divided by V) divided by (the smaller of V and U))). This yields 0.7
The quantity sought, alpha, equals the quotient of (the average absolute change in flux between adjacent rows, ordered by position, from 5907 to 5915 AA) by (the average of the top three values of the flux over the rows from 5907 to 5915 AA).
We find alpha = 0.016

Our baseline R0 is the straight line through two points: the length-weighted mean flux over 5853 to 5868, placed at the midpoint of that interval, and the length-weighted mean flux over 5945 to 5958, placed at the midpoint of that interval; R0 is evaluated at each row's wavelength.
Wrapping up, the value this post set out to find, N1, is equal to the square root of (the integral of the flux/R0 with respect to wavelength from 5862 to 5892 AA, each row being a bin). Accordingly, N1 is 5.36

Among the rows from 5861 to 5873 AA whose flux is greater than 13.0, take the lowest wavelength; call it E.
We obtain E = 5862.98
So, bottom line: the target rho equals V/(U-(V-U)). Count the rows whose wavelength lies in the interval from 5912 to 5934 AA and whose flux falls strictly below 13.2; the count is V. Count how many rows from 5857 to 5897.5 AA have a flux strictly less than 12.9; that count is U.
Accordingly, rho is 0.7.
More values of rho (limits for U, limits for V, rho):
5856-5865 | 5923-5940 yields -1.7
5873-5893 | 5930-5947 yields 1.3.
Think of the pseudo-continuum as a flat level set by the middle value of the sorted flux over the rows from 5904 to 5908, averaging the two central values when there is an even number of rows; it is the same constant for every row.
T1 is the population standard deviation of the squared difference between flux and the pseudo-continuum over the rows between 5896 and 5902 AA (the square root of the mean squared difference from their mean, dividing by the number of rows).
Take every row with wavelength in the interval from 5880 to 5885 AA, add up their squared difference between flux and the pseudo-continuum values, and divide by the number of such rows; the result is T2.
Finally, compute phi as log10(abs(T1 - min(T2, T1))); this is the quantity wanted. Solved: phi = 0.4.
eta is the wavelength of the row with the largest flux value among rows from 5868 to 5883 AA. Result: 5871.09 AA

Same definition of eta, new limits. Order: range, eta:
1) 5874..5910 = 5875.15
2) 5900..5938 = 5924.05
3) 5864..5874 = 5865.68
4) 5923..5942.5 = 5924.05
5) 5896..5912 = 5911.79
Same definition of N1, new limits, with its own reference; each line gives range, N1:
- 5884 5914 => 5.09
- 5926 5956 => 5.42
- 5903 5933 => 5.36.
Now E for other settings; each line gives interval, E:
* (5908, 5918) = 5913.15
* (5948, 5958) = 5948.65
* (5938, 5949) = 5940.44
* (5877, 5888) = 5877.85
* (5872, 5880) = 5872.44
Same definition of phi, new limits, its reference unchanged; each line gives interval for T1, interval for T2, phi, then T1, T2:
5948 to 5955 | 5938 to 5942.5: -1.5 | 0.8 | 0.75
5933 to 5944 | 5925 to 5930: -0.6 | 0.5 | 0.26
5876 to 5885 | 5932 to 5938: -0.4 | 0.5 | 0.10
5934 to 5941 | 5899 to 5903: -1.1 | 0.2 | 0.09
